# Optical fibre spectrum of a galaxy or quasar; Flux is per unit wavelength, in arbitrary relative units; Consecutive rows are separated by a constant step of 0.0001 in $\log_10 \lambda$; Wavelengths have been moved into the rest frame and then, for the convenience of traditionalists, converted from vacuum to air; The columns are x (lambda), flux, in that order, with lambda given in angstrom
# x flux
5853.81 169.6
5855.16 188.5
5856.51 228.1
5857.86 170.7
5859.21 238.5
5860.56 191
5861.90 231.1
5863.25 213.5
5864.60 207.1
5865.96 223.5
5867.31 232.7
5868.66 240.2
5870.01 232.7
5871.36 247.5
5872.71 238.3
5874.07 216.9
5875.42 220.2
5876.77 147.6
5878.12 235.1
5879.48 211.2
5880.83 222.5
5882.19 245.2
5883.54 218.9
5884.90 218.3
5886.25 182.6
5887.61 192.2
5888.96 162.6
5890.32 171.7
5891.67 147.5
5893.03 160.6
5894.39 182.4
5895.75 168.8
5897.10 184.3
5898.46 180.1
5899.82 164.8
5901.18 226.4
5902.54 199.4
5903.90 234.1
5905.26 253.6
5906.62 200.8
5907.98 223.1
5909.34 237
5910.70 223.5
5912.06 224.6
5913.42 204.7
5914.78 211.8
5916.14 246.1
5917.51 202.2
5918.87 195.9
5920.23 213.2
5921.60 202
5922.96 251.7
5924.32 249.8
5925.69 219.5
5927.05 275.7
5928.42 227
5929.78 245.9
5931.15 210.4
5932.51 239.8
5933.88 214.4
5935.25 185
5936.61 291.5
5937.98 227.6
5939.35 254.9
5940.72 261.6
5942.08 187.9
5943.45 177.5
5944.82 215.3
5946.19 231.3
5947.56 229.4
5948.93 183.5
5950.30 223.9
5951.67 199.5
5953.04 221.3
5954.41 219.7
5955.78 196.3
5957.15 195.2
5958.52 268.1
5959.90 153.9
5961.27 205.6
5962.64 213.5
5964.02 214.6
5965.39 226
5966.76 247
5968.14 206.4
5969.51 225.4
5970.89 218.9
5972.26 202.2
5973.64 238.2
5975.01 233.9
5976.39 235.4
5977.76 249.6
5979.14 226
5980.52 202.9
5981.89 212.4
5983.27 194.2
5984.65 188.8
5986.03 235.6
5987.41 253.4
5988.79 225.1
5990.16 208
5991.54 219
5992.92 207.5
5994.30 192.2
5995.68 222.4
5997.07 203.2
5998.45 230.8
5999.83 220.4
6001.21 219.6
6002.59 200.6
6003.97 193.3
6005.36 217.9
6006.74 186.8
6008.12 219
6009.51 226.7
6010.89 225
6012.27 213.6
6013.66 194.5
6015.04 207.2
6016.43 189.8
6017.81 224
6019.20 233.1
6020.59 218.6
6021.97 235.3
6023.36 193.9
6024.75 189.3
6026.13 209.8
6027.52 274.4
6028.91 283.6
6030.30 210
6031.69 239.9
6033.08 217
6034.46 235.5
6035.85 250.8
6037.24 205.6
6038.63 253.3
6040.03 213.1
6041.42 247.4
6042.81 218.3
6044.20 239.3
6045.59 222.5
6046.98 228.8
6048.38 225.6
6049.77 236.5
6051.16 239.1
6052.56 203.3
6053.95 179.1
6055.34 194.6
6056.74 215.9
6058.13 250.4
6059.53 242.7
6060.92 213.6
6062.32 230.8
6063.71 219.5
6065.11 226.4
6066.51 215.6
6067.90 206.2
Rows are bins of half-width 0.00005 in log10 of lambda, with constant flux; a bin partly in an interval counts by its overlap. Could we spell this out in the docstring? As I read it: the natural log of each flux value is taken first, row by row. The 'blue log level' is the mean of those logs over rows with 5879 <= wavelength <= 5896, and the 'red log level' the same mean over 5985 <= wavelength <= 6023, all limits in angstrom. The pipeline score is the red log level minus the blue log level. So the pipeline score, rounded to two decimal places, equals 0.13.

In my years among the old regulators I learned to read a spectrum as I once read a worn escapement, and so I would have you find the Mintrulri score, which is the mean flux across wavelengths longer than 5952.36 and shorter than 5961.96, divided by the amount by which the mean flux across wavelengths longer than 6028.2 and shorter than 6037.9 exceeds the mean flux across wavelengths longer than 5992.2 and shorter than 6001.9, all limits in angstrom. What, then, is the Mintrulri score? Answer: 10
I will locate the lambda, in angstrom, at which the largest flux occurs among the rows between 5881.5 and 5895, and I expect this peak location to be 5882.19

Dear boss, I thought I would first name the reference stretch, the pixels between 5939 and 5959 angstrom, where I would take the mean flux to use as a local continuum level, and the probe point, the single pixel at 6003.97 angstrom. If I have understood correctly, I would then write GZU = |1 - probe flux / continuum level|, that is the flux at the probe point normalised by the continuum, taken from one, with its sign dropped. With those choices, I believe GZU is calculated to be 0.11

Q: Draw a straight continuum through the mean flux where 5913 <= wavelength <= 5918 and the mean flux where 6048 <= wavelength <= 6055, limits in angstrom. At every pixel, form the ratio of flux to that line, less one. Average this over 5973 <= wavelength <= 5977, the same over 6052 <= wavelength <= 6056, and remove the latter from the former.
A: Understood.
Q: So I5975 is 0.20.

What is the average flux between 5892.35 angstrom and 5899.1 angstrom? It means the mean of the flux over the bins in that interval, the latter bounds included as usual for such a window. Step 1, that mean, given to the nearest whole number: 175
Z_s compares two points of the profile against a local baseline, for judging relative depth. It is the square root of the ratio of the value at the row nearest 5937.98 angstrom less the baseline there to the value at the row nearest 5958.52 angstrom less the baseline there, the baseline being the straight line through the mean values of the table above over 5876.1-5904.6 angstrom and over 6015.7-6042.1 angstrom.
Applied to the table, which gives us 0.62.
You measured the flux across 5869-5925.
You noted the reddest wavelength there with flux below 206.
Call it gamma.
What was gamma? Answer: 5921.60 angstrom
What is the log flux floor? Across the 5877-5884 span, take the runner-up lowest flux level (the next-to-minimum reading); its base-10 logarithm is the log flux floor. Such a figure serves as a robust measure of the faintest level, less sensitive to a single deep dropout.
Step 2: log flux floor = 2.34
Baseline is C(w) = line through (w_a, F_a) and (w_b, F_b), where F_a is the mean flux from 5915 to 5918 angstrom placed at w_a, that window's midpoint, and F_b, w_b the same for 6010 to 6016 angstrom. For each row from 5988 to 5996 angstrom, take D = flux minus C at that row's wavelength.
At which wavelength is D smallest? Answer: 5994.30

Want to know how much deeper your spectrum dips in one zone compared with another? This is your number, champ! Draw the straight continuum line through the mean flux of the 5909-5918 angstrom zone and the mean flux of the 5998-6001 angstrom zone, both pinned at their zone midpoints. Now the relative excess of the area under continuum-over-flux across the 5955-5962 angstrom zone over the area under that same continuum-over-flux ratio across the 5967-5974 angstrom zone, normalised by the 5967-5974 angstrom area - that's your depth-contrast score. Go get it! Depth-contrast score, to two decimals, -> 0.10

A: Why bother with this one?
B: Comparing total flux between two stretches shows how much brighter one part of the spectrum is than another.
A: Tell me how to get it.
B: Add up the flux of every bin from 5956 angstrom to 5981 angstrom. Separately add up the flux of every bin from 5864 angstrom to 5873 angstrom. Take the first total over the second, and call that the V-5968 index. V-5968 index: 2.4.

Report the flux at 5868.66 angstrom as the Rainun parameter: 240.2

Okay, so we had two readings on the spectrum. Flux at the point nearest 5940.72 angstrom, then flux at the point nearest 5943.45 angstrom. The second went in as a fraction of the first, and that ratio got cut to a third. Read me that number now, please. 0.23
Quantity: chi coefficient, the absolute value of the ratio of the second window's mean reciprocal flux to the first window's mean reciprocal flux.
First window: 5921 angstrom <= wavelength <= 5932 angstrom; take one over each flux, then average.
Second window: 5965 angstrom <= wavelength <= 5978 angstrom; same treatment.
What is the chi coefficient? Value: 1.03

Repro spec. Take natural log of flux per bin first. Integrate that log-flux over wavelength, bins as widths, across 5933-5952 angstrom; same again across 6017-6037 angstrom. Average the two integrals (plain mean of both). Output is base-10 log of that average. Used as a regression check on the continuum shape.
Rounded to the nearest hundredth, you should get 2.02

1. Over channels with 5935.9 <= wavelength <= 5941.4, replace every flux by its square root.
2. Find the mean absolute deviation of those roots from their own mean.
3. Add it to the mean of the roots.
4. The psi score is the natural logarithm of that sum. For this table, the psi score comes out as 2.81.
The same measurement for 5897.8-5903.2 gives 2.68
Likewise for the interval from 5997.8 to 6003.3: 2.71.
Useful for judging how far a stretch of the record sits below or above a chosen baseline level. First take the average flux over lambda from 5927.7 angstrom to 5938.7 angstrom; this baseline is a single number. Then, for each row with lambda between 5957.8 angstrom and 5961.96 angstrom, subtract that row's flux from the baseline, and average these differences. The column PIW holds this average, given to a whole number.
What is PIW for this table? 21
